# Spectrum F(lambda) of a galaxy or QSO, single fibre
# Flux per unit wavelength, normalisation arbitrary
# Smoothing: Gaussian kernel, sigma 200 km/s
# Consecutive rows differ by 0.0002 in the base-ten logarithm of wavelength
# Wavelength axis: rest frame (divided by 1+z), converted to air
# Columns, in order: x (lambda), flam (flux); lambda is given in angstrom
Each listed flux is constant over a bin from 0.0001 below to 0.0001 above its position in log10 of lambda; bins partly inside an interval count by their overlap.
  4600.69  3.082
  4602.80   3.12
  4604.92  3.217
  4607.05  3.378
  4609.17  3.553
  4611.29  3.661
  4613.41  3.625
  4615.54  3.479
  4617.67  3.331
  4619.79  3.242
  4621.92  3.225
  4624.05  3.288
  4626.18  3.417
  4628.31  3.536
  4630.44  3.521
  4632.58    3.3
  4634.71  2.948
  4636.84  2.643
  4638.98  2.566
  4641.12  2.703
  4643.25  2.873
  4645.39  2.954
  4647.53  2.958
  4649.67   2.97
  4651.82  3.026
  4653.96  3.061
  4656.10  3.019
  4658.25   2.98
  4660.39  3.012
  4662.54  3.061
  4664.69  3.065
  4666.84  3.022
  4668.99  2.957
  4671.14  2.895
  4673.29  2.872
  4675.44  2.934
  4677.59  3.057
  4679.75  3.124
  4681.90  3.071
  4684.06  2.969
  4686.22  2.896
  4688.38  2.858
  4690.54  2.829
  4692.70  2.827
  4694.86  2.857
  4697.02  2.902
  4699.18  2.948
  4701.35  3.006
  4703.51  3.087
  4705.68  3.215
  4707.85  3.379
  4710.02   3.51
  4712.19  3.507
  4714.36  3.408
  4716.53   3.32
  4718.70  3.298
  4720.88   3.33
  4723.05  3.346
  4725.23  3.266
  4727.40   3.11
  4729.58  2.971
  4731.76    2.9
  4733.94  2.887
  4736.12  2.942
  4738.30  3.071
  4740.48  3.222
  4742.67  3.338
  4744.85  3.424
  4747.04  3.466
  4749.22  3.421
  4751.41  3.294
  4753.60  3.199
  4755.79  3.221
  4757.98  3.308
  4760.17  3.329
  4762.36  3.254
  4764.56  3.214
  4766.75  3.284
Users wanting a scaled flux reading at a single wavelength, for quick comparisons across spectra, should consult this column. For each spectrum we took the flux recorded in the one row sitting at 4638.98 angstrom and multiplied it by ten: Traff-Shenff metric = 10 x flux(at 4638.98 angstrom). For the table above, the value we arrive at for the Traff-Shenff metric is 25.7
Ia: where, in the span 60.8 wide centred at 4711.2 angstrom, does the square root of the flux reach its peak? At 4710.02 angstrom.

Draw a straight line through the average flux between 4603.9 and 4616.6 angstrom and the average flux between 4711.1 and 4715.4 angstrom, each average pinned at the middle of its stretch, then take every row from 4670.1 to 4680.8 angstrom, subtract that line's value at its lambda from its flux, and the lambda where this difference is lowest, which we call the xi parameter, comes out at 4673.29 angstrom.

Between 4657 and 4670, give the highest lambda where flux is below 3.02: 4668.99 angstrom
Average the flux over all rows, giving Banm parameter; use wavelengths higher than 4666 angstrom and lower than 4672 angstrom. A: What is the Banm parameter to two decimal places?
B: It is 2.96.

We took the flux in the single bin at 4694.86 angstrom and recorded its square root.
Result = 1.69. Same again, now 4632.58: 1.82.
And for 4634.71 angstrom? 1.72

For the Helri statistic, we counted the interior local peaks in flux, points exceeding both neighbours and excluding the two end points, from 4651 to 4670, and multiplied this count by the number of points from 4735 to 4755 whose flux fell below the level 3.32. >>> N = 10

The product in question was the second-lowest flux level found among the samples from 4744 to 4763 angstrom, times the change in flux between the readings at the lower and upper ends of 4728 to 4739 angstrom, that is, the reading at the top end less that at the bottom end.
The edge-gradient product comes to 0.32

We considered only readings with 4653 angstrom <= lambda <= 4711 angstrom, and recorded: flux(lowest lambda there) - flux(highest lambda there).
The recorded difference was -0.45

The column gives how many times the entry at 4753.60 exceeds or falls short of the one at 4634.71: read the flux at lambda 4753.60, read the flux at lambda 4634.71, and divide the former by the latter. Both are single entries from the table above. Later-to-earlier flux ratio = 1.09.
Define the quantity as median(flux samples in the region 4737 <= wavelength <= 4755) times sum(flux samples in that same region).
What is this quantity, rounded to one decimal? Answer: 87.7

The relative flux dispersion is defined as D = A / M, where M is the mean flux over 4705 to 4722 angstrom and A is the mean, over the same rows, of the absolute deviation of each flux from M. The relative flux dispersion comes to 0.024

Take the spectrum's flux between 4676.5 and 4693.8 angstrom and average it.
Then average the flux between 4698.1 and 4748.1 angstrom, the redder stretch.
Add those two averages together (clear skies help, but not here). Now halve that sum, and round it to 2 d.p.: 3.08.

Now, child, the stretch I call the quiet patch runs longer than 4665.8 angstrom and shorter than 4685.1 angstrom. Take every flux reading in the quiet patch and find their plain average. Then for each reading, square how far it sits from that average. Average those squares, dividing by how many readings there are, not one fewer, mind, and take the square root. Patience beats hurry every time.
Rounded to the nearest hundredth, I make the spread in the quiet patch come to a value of 0.08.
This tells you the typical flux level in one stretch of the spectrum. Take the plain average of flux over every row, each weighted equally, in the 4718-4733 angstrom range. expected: 3.2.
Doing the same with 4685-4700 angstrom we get 2.9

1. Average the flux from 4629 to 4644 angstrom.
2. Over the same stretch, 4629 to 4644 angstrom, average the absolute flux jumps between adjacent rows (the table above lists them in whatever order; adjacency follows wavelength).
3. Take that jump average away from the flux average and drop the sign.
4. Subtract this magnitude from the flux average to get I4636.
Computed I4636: 0.21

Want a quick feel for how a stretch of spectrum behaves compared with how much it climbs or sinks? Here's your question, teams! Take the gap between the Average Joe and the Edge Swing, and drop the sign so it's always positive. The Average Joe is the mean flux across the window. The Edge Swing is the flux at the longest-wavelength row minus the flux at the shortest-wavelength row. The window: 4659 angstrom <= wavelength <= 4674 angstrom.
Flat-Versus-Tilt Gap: 3.1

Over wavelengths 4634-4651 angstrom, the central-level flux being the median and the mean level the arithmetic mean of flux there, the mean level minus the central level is -0.084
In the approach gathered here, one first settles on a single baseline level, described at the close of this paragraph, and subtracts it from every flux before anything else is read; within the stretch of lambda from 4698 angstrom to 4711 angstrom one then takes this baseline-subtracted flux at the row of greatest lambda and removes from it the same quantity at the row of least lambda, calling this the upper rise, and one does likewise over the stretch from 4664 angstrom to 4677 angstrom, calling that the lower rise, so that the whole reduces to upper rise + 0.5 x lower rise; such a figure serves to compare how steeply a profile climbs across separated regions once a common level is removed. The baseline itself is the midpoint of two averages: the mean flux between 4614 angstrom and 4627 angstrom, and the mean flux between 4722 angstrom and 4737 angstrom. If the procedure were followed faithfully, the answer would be 0.5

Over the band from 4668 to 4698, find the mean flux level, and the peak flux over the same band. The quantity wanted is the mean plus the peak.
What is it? 6.06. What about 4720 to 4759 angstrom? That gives 6.67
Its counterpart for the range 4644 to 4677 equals 6.05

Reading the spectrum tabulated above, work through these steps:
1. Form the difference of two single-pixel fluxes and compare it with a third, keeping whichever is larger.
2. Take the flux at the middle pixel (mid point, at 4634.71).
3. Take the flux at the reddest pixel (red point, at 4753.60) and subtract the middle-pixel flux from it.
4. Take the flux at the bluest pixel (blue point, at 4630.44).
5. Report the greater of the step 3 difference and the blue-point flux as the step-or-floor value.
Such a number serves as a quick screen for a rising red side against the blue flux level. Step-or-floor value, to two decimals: 3.52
